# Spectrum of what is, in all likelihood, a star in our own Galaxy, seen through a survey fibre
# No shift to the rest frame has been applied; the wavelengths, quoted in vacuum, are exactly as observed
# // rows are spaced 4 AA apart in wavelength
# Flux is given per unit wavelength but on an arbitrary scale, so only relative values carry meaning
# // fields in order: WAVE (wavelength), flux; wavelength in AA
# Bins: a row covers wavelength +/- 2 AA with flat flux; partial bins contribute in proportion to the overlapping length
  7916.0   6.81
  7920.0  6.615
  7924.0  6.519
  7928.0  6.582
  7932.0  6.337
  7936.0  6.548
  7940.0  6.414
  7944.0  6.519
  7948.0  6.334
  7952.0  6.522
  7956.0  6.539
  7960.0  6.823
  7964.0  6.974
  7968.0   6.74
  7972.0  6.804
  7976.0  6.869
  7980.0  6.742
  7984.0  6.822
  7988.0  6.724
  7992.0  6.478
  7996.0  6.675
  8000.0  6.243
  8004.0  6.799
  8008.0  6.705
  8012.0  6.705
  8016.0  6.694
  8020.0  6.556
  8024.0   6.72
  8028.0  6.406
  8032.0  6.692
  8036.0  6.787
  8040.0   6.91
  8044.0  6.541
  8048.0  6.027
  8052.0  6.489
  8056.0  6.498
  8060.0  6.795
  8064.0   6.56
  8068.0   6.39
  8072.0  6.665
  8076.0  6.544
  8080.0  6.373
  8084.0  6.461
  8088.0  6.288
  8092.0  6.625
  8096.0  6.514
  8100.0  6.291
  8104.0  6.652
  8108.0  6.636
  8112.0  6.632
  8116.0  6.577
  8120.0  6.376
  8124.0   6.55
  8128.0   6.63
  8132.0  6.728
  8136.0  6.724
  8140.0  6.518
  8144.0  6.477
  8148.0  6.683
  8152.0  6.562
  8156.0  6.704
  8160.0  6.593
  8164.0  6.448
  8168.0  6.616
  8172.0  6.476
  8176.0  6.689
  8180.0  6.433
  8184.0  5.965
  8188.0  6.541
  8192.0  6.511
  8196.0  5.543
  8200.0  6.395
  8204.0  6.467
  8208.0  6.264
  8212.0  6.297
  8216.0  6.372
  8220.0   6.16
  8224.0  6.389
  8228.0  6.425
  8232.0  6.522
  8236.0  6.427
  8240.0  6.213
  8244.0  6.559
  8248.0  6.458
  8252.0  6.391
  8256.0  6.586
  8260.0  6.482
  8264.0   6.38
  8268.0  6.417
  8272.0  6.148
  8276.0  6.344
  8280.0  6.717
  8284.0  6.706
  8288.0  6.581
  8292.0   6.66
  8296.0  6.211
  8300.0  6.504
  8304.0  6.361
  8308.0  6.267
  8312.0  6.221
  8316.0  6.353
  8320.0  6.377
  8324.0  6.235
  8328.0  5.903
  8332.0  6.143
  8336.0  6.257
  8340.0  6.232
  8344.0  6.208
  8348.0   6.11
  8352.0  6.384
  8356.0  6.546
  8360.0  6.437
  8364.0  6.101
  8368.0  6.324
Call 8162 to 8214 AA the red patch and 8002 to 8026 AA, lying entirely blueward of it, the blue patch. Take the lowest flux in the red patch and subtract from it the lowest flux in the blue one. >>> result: -1.0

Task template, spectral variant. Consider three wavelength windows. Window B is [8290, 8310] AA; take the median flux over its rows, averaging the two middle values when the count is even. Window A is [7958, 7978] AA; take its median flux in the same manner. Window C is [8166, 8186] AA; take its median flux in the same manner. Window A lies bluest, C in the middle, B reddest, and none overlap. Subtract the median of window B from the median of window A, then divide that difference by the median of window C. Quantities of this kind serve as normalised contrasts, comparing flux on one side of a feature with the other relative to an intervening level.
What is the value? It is 0.071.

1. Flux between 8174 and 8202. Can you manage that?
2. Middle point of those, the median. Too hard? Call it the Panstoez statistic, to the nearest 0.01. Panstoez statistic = 6.43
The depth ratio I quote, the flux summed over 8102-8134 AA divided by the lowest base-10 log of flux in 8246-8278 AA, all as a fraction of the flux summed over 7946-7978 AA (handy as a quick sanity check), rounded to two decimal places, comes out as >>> 1.25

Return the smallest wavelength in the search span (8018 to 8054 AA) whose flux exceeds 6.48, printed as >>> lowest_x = 8020.0 AA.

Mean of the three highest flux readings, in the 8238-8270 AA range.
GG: 6.54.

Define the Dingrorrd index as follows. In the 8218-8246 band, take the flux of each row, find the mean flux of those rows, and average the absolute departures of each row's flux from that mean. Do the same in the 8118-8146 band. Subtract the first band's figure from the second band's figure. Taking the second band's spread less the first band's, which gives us -0.009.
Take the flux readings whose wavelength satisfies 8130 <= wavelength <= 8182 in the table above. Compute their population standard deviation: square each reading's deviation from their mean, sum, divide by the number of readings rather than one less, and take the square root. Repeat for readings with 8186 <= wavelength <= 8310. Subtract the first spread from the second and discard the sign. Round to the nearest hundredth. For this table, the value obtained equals 0.11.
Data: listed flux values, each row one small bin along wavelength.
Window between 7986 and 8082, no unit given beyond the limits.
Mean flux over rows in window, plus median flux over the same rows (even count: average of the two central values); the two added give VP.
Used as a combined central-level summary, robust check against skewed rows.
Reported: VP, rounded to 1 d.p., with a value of 13.2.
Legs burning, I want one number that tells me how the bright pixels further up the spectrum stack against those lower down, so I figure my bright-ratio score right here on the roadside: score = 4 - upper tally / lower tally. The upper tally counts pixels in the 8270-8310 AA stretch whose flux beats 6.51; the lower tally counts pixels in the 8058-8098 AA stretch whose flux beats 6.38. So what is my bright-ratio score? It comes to 3.5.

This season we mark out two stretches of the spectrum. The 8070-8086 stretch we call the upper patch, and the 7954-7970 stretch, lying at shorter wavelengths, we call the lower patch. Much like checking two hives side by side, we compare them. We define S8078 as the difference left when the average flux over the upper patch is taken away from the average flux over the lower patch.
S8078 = 0.26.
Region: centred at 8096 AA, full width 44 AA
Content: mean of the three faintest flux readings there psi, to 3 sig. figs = 6.32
